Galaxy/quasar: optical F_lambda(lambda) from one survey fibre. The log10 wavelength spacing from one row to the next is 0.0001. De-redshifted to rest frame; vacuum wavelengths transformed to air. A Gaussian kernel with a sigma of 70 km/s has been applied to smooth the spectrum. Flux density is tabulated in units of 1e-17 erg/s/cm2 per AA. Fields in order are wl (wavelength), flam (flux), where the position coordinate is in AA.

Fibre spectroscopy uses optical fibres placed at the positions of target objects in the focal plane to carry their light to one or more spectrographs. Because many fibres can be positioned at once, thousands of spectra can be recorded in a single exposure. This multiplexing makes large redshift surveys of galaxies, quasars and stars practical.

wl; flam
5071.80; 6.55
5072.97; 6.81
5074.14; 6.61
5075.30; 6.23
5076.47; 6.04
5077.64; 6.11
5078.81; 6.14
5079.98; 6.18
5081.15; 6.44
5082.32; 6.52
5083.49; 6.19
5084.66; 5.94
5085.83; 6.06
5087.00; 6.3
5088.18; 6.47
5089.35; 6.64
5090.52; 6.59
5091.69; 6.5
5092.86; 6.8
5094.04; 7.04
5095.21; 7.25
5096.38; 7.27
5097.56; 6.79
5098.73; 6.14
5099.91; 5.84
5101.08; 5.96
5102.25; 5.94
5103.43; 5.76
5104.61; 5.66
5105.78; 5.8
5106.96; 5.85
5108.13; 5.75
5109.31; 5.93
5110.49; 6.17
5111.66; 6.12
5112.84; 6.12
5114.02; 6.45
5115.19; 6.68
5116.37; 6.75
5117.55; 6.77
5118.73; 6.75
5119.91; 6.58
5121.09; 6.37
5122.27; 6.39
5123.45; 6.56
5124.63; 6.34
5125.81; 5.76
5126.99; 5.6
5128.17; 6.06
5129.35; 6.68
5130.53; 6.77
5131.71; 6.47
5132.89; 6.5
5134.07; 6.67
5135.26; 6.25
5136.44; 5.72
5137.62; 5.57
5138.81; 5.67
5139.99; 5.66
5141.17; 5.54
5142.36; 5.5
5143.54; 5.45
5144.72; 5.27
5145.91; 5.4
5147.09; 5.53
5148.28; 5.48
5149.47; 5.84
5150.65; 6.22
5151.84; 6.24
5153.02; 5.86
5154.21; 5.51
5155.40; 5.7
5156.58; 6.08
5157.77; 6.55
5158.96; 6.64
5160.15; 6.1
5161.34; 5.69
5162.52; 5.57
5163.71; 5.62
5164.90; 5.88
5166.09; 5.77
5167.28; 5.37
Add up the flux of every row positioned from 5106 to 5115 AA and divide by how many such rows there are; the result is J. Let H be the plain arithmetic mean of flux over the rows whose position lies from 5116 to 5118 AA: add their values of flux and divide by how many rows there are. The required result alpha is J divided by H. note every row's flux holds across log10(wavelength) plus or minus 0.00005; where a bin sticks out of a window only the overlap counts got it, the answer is 0.90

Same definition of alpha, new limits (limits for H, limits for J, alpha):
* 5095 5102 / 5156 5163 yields 0.93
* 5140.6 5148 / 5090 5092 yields 1.20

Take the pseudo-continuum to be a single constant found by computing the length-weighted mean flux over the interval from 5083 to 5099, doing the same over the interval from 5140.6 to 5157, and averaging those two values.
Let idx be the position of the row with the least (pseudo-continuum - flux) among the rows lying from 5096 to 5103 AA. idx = 5096.38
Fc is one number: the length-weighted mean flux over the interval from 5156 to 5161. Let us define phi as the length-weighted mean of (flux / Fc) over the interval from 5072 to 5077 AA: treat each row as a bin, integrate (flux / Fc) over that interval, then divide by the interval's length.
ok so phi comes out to 1.02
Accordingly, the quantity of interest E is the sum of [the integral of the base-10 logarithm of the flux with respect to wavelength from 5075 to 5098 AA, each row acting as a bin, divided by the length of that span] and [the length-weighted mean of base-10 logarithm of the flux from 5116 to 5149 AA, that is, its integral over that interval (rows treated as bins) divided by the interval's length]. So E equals 1.59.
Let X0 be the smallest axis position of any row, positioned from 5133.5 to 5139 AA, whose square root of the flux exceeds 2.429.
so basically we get 5134.07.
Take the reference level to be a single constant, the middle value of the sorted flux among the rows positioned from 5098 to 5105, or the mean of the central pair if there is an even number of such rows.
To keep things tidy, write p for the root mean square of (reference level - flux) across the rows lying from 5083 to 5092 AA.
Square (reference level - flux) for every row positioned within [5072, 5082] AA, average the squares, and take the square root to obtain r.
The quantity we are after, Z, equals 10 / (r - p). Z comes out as -1607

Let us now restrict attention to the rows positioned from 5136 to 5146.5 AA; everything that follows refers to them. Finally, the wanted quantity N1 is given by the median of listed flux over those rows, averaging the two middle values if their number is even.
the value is 5.5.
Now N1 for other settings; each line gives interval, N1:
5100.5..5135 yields 6.3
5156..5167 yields 5.9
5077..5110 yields 6.2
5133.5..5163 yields 5.7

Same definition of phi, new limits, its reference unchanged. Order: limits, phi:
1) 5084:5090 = 1.00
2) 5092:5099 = 1.10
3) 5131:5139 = 0.98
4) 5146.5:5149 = 0.87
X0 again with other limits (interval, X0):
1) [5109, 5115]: 5109.31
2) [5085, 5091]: 5085.83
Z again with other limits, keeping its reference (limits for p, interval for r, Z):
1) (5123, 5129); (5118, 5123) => 39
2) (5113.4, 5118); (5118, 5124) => -78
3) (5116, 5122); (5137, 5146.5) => -27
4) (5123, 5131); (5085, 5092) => 756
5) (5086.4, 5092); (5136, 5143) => -30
